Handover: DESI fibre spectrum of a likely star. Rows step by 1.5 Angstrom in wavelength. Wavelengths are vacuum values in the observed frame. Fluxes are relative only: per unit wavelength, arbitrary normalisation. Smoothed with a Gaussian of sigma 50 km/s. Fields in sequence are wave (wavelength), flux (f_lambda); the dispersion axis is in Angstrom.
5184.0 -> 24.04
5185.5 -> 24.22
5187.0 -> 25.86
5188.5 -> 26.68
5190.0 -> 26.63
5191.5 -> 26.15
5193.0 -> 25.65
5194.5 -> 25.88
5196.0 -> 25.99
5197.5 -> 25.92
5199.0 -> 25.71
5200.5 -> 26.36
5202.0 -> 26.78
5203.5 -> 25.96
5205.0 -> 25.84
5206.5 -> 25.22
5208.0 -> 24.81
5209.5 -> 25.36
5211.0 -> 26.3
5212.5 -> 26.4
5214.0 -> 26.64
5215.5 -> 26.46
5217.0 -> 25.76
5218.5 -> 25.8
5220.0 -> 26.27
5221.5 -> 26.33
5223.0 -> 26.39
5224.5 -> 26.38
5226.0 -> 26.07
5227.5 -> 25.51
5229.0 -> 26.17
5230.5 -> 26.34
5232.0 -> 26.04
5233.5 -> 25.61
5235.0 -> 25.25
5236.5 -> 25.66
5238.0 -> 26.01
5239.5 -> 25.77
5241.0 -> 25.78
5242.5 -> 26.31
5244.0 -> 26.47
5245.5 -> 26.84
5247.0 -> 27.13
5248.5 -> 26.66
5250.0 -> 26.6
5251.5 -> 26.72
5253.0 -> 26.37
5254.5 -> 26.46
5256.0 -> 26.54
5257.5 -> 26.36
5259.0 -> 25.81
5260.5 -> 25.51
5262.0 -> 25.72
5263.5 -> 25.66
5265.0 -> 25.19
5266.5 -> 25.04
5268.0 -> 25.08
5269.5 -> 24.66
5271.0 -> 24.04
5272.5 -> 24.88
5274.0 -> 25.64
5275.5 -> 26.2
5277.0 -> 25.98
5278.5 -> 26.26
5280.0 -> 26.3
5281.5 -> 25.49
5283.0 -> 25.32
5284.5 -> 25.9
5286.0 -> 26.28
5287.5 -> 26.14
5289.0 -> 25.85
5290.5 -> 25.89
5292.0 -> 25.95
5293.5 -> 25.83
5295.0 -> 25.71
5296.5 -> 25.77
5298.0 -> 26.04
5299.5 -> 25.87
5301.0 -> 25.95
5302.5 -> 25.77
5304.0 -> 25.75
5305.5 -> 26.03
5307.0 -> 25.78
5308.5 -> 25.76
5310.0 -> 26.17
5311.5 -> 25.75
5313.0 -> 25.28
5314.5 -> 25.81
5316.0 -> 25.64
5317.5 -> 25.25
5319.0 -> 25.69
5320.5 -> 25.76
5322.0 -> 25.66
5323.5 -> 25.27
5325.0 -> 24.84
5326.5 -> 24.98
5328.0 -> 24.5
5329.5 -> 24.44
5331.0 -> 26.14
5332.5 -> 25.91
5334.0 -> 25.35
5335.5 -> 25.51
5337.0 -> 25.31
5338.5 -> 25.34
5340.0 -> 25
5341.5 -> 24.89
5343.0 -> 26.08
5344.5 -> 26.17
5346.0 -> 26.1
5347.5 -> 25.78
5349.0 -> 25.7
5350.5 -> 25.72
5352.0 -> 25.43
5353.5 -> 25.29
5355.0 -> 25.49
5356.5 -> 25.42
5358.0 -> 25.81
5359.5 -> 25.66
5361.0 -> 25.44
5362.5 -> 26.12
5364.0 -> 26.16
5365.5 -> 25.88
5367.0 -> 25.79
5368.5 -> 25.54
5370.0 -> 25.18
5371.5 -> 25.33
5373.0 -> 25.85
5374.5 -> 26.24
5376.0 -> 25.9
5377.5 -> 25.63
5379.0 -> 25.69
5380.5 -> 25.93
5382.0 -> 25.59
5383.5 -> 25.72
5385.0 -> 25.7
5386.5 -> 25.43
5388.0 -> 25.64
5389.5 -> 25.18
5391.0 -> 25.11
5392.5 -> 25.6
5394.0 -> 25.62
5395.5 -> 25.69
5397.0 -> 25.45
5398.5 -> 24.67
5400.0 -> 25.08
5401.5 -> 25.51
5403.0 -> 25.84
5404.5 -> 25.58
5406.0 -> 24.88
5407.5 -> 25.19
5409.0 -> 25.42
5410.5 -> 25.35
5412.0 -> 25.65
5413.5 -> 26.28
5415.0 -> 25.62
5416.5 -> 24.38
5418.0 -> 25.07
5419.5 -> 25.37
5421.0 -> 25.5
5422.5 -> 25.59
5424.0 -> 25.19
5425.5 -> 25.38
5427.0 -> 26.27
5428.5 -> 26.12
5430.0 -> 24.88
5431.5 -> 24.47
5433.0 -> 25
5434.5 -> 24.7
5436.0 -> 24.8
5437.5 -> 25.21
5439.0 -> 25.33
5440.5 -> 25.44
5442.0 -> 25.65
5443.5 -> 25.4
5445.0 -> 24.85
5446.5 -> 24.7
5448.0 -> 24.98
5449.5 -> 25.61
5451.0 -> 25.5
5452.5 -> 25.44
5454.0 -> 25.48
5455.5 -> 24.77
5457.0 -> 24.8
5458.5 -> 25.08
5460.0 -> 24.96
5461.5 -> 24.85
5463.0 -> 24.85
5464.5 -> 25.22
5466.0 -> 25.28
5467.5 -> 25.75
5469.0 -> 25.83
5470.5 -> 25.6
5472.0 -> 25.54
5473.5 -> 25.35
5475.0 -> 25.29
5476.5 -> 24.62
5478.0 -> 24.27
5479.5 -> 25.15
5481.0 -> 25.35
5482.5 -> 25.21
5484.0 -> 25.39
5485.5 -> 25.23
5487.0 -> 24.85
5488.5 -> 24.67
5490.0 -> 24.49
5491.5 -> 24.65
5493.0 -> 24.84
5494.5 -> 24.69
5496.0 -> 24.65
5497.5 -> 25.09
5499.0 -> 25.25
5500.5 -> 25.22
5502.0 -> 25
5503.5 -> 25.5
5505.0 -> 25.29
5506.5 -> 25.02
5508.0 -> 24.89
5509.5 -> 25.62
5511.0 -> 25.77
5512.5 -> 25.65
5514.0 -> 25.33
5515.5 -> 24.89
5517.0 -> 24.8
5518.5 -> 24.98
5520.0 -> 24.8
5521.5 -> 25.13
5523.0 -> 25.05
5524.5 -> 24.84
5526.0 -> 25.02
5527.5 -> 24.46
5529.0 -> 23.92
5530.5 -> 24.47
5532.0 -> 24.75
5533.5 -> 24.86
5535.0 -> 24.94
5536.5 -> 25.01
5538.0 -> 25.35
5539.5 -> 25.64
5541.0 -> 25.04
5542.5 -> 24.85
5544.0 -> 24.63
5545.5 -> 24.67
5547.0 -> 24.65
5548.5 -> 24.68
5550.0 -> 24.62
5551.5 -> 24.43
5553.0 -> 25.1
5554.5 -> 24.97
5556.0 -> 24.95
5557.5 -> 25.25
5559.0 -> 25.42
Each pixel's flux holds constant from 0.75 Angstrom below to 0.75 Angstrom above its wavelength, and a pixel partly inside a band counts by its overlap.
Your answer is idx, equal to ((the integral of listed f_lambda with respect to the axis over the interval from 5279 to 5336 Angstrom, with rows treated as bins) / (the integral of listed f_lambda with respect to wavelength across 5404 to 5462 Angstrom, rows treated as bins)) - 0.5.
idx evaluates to 0.50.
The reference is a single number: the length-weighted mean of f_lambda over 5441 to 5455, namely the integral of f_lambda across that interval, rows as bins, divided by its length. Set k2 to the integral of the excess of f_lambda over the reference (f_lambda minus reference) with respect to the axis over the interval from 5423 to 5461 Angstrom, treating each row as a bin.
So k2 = -3.1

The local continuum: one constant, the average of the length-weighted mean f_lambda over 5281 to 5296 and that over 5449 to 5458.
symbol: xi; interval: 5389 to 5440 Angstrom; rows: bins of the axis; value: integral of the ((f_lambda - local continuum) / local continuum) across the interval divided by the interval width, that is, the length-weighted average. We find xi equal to -0.009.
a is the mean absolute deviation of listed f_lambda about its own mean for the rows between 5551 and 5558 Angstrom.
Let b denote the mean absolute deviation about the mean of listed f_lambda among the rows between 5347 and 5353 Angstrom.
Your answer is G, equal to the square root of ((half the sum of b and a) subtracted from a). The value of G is 0.2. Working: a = 0.20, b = 0.11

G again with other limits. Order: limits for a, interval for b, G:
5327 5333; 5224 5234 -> 0.5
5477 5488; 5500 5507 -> 0.3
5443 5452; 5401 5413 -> 0.2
